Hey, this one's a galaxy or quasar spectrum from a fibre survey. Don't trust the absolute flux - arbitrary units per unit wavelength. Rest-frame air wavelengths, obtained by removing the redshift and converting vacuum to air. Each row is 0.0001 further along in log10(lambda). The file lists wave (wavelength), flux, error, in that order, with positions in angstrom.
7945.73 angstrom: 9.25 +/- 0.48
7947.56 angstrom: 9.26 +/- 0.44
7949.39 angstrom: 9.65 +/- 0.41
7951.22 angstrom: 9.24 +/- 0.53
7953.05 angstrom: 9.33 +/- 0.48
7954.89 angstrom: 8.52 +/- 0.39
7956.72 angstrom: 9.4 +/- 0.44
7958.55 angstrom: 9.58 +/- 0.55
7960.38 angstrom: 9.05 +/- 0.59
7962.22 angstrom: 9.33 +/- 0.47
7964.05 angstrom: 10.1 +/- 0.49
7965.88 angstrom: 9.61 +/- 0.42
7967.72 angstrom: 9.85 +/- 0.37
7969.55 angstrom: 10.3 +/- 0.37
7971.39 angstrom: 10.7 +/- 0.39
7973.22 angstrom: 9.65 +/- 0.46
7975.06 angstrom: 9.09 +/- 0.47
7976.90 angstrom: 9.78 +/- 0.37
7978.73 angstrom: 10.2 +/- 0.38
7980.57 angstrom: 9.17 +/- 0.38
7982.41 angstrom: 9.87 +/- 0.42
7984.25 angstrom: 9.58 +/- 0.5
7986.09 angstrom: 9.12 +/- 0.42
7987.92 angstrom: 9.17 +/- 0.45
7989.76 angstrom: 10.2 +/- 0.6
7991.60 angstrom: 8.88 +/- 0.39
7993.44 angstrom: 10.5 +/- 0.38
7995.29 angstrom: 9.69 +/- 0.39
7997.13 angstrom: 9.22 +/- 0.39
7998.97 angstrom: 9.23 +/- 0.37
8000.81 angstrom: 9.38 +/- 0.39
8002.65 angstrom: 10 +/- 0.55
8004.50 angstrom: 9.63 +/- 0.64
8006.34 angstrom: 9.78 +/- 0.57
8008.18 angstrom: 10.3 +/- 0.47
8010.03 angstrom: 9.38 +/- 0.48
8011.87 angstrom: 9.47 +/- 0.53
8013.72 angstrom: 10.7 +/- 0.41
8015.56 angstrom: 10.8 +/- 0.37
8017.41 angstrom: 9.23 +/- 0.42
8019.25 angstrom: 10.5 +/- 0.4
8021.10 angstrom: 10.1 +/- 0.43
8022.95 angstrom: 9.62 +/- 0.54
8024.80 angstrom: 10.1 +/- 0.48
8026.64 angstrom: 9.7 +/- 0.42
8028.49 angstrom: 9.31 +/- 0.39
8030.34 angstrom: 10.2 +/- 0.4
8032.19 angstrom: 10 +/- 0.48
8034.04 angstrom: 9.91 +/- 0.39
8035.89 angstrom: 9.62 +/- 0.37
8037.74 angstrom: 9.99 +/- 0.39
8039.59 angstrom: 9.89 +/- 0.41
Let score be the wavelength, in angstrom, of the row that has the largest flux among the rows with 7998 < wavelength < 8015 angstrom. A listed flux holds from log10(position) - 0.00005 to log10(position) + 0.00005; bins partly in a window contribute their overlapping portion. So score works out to 8013.72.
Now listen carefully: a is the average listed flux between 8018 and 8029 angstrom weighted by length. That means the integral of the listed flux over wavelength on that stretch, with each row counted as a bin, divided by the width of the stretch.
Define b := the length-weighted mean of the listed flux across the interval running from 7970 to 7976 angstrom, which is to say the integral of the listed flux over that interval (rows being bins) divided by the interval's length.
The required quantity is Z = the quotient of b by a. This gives 0.99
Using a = 9.9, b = 9.8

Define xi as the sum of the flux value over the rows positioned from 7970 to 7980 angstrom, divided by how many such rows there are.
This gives 9.9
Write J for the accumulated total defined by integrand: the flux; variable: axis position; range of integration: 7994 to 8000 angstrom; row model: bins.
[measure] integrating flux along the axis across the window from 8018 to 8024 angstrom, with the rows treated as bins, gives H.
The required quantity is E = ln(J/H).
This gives -0.06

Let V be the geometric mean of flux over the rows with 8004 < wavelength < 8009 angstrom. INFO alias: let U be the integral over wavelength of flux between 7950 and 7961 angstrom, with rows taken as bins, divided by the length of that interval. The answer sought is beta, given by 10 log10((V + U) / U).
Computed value 3.17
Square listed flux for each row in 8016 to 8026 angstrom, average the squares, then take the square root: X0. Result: 9.92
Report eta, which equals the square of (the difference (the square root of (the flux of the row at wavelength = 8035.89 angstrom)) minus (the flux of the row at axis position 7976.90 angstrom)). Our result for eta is 44.6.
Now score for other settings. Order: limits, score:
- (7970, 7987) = 7971.39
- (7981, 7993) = 7989.76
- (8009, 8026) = 8015.56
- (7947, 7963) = 7949.39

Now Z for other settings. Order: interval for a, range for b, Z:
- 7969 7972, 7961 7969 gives 0.93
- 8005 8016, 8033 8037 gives 0.98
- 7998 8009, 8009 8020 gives 1.03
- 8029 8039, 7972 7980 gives 0.98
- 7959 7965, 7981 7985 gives 1.02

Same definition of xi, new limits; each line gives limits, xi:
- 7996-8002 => 9.3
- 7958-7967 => 9.5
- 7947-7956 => 9.2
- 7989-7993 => 9.5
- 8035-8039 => 9.8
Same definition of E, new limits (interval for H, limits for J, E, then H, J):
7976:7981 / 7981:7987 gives 0.15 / 49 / 56.9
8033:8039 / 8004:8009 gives -0.17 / 59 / 49.7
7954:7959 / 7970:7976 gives 0.26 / 46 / 59.0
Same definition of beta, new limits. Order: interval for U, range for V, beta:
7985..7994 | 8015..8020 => 3.15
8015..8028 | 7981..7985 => 2.96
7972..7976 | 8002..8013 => 3.08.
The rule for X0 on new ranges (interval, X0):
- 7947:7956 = 9.21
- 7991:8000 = 9.52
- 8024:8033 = 9.87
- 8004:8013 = 9.72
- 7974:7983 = 9.63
